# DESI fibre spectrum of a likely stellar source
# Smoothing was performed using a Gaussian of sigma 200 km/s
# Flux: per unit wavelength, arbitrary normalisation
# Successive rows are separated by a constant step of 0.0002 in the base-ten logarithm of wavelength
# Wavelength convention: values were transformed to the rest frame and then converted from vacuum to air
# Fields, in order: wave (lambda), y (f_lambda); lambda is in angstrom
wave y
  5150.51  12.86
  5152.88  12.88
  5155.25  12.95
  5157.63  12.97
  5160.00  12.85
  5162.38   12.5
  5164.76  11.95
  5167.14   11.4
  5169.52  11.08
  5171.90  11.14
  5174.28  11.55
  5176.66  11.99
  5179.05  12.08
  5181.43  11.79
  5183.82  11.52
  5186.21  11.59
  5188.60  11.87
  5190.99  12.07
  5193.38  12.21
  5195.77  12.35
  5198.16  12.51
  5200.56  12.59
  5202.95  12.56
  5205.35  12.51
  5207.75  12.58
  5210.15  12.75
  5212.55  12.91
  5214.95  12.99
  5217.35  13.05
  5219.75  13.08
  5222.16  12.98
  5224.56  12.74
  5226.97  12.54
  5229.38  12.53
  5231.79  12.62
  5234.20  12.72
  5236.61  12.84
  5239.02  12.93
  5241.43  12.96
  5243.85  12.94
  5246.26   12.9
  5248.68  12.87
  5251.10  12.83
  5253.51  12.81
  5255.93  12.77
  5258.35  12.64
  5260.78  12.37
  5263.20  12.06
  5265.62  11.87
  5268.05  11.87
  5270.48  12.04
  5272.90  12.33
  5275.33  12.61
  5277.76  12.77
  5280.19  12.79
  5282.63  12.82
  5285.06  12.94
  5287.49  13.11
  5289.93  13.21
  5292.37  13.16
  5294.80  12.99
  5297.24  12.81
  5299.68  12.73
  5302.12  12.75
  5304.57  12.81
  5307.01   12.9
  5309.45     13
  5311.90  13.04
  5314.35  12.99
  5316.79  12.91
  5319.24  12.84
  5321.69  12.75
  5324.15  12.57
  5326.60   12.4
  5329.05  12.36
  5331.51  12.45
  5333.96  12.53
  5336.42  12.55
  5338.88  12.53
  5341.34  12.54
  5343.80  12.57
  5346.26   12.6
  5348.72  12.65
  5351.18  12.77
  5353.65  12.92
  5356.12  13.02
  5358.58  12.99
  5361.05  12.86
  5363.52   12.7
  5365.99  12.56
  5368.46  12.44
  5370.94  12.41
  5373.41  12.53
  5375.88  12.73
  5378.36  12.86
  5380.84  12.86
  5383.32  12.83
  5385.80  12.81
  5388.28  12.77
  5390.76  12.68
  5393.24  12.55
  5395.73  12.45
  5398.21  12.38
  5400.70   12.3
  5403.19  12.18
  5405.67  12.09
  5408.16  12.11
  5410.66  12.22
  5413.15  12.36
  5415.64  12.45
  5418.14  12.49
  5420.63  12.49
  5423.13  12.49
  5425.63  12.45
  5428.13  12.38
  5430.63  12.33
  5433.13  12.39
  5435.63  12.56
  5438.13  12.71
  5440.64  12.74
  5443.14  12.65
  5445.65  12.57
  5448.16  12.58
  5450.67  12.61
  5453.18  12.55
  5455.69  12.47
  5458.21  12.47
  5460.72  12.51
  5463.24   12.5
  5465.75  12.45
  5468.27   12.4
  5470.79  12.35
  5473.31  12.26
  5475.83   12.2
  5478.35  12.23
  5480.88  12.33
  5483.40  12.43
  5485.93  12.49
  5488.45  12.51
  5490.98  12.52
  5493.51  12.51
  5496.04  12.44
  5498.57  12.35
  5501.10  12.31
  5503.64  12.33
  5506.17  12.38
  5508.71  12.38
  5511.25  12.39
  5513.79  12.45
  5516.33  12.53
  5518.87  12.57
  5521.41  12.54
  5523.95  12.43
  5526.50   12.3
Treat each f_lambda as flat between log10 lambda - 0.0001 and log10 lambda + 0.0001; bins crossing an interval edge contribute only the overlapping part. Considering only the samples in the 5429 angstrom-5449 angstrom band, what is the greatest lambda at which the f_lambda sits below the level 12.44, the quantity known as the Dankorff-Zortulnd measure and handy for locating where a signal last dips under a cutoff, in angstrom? 5433.13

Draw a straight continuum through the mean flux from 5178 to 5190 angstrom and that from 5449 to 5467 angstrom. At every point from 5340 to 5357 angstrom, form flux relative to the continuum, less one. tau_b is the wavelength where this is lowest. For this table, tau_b 5341.34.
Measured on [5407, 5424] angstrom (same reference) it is 5408.16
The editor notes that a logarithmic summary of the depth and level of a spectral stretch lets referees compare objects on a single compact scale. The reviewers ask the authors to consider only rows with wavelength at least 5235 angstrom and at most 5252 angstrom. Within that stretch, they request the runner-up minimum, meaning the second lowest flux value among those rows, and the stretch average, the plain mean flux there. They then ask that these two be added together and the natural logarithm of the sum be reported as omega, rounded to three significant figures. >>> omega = 3.25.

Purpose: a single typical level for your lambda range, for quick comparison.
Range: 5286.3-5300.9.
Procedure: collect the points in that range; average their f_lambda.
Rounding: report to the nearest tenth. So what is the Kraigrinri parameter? 13.0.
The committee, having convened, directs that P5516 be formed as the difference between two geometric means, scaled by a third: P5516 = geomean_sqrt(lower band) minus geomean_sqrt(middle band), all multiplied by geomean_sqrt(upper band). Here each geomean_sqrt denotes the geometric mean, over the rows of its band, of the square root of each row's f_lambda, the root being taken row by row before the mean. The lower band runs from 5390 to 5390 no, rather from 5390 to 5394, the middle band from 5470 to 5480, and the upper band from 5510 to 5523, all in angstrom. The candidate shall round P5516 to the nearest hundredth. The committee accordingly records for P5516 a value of 0.18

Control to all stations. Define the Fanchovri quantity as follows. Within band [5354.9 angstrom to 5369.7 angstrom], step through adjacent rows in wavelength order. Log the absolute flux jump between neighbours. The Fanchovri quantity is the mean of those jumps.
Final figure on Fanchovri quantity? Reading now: 0.12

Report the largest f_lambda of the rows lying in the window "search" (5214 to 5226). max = 13.08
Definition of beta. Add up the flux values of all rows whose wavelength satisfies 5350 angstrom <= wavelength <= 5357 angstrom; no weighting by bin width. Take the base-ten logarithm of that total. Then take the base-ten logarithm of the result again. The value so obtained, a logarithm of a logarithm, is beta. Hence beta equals 0.2008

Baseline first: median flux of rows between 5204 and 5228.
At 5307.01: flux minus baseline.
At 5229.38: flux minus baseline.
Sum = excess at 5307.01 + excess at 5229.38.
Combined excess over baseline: -0.23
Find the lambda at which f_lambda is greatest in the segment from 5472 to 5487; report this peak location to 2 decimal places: 5485.93 angstrom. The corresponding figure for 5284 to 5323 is 5289.93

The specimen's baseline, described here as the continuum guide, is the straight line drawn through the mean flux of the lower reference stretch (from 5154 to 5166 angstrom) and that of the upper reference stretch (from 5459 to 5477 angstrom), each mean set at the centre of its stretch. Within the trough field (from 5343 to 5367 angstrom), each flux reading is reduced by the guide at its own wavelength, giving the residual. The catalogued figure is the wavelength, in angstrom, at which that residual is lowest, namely 5343.80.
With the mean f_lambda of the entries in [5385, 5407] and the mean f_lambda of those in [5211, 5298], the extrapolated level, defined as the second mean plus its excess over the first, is 13.0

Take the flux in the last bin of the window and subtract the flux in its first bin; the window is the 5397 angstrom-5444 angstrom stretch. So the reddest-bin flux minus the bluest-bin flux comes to 0.27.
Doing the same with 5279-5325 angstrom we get -0.22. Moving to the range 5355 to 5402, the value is -0.72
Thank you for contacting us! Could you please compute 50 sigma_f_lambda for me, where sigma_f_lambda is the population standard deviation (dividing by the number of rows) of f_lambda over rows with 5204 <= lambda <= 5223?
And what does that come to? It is 10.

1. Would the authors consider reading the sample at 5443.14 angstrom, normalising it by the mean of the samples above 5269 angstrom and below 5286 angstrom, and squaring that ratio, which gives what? 1.01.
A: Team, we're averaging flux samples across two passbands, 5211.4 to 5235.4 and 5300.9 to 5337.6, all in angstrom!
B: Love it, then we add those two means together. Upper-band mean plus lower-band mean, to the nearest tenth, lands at 25.5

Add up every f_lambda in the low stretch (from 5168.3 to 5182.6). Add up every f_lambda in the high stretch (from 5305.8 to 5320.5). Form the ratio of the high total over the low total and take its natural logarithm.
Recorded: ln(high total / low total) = 0.11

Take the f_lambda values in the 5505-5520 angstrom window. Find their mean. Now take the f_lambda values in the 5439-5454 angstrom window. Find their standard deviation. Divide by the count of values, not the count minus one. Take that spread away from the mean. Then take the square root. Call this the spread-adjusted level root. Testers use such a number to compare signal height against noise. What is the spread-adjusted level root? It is 3.52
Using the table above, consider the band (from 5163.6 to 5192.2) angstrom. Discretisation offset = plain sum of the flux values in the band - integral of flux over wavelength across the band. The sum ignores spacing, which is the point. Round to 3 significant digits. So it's -194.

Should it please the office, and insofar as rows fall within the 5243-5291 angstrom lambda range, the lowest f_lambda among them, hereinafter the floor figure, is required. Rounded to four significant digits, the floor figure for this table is 11.87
